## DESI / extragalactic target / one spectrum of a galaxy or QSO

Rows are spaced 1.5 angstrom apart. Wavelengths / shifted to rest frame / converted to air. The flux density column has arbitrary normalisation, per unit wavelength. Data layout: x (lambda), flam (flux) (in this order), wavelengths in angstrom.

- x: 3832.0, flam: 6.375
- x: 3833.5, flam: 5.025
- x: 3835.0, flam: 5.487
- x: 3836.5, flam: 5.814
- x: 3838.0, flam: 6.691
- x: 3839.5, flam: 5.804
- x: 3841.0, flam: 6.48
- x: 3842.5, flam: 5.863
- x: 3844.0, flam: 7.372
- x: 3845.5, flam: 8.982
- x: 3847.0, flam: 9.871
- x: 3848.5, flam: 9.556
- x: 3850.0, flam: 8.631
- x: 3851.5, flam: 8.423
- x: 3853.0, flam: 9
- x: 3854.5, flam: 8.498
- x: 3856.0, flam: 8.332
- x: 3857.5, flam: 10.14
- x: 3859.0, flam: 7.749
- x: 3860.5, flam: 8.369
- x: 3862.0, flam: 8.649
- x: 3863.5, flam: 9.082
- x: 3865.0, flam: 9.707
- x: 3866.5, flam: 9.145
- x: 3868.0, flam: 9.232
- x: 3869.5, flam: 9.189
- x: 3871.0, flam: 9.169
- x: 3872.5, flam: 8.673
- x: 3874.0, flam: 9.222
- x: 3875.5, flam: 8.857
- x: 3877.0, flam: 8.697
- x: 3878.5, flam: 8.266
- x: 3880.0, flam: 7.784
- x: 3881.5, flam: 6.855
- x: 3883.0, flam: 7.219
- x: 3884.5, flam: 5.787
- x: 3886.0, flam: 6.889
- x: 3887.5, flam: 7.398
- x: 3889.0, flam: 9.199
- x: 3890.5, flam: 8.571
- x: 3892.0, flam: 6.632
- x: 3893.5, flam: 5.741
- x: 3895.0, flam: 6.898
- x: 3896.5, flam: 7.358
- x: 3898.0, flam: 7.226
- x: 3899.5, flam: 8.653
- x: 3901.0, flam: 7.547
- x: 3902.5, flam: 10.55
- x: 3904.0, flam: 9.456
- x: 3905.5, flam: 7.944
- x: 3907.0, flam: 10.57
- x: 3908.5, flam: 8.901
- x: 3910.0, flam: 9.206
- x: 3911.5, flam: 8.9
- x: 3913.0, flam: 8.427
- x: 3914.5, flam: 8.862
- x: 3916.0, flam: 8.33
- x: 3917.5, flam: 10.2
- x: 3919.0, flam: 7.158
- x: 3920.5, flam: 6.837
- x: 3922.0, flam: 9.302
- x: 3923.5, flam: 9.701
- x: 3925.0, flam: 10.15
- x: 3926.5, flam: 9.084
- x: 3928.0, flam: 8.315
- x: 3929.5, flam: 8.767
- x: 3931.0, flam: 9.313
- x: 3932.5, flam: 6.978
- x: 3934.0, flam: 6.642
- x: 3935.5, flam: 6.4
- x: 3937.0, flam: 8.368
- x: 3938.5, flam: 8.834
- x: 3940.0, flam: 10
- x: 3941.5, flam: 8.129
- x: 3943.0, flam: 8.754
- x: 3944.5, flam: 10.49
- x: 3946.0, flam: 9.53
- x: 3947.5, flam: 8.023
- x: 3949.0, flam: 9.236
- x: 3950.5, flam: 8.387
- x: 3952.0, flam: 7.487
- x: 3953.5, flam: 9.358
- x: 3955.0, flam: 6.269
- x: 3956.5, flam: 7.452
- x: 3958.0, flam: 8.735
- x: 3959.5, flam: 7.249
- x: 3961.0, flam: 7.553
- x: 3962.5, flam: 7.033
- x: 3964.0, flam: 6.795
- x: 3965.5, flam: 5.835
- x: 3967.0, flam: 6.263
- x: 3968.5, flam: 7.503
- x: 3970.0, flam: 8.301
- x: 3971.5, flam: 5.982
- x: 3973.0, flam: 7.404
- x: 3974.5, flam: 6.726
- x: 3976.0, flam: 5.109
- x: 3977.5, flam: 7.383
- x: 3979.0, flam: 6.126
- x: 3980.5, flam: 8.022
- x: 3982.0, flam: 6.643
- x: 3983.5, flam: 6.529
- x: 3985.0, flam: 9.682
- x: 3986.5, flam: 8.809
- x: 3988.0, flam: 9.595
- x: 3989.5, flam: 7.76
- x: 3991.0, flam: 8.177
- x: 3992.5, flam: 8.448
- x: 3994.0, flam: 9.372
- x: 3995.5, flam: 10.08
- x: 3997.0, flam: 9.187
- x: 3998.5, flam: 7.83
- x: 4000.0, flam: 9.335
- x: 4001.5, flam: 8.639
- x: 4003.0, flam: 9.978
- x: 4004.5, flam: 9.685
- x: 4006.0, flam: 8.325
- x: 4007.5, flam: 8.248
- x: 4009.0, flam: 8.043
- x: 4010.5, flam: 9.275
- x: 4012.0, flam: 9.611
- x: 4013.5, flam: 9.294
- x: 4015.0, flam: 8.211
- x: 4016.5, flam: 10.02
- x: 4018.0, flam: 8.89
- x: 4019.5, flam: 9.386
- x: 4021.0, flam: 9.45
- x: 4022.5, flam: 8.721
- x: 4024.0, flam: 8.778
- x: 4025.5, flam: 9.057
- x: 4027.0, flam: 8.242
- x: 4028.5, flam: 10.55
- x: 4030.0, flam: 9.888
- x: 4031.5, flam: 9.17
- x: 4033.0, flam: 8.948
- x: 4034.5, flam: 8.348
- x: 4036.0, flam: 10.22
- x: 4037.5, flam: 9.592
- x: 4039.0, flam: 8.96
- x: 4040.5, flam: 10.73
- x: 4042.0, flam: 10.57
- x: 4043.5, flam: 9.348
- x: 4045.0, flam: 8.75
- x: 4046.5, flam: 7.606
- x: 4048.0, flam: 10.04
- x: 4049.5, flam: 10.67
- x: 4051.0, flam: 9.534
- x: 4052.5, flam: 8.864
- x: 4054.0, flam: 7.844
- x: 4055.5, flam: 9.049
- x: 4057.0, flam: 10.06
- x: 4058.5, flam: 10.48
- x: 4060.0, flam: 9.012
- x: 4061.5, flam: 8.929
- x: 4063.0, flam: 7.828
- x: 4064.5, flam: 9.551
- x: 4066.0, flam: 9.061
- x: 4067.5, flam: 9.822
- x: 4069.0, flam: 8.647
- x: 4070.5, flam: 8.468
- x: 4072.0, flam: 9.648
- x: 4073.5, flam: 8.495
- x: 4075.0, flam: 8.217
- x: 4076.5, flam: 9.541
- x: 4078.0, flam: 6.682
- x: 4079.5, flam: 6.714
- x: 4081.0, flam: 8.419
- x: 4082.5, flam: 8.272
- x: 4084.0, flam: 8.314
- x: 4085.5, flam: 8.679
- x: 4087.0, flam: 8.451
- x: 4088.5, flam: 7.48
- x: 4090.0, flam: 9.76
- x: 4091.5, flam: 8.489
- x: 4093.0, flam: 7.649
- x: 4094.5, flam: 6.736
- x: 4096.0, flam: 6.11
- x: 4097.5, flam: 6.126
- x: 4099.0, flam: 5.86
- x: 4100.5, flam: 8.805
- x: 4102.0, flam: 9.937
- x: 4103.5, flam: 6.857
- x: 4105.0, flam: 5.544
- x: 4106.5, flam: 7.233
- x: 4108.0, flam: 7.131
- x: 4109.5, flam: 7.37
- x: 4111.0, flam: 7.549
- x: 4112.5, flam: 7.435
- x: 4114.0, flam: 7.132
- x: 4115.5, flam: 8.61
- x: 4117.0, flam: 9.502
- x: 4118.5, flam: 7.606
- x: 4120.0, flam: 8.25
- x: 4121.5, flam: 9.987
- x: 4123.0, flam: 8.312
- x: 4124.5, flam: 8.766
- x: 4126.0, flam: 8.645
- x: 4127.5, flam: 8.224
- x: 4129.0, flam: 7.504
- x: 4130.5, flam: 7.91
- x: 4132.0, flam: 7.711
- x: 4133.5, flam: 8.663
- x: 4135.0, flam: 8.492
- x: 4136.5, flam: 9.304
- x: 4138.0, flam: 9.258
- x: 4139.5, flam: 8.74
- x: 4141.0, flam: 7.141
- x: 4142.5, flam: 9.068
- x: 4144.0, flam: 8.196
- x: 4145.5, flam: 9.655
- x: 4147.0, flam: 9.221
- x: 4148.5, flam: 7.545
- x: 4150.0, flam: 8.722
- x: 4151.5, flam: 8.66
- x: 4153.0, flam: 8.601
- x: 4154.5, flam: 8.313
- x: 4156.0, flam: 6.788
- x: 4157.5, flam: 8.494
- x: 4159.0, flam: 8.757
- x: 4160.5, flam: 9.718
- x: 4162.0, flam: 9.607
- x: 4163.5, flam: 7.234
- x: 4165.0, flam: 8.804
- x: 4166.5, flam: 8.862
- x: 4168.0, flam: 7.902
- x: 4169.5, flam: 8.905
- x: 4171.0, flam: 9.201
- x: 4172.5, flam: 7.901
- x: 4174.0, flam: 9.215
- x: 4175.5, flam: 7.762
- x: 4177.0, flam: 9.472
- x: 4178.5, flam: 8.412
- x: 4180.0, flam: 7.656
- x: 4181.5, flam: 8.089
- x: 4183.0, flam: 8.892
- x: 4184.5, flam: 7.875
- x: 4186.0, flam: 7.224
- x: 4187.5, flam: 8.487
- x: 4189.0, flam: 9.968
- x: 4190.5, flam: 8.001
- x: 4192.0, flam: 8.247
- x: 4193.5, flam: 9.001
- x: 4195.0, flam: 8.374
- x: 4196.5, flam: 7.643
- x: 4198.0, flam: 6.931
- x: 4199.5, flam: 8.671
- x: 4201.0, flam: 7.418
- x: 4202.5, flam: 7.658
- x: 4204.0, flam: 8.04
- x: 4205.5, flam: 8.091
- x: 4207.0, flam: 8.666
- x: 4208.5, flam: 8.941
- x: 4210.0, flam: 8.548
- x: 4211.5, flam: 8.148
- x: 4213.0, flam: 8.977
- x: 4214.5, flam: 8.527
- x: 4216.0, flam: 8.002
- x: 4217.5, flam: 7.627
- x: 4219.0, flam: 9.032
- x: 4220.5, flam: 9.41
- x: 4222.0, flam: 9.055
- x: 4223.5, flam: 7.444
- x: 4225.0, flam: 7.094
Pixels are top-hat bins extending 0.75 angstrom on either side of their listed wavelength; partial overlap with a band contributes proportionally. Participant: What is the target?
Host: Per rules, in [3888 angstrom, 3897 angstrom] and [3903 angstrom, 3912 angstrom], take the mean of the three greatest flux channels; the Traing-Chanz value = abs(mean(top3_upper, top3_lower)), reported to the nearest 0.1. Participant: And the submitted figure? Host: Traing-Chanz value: 9.1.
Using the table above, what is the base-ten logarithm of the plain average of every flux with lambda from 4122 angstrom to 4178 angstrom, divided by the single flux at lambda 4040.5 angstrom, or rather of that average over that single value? -0.10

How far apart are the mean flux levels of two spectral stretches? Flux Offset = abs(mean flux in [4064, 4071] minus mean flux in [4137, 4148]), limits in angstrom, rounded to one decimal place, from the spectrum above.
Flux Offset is 0.4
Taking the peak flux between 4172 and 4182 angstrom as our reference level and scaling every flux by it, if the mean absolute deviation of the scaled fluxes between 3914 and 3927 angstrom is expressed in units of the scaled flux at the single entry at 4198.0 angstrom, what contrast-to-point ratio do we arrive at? 0.135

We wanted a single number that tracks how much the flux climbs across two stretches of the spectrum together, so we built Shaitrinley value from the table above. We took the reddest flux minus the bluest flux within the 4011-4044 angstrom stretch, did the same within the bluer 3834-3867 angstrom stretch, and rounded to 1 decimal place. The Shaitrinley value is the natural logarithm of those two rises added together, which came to 1.2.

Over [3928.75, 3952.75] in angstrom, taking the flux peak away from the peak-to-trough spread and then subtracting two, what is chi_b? -8.4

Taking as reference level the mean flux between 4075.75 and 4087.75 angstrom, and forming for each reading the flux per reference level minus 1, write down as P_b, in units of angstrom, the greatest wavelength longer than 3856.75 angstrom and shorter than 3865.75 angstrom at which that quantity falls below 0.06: 3860.5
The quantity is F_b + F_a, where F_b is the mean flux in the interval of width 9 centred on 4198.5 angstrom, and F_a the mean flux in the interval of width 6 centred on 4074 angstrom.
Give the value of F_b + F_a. 16.8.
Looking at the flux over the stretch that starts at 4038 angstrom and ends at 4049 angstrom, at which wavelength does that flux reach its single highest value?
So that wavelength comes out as 4040.5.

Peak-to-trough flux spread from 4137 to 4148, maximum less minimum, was 2.5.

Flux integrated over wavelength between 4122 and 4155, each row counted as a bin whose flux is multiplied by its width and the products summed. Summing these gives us 280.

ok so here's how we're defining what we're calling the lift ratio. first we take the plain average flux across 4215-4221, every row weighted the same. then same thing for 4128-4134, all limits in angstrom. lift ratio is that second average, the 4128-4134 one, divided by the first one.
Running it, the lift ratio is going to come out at 0.93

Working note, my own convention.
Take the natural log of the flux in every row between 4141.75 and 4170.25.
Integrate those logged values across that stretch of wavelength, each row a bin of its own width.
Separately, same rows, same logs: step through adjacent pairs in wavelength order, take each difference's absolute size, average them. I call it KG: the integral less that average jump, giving 61.0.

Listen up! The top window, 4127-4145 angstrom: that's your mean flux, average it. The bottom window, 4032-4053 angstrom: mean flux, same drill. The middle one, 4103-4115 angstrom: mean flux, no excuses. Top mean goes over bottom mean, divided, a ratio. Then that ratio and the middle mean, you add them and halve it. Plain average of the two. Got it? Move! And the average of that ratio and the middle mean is 4.0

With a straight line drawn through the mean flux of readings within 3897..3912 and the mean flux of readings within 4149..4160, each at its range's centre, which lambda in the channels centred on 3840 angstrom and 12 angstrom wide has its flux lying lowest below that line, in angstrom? 3835.0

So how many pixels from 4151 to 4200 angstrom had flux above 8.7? 12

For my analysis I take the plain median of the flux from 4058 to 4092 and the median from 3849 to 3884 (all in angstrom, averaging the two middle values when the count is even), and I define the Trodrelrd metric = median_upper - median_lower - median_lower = -8.9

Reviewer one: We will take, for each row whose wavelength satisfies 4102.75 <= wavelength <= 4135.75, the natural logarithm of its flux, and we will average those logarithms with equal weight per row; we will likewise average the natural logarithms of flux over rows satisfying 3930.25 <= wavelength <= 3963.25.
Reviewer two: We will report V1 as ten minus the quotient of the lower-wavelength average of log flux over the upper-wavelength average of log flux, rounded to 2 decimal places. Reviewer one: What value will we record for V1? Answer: 8.99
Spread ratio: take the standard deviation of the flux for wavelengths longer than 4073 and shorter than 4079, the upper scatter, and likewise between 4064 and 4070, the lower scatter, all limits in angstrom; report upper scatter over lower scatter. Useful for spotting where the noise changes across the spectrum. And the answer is 2.3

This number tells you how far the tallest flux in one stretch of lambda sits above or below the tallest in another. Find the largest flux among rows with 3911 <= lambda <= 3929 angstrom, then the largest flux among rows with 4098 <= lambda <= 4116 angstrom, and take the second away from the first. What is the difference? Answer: 0.3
